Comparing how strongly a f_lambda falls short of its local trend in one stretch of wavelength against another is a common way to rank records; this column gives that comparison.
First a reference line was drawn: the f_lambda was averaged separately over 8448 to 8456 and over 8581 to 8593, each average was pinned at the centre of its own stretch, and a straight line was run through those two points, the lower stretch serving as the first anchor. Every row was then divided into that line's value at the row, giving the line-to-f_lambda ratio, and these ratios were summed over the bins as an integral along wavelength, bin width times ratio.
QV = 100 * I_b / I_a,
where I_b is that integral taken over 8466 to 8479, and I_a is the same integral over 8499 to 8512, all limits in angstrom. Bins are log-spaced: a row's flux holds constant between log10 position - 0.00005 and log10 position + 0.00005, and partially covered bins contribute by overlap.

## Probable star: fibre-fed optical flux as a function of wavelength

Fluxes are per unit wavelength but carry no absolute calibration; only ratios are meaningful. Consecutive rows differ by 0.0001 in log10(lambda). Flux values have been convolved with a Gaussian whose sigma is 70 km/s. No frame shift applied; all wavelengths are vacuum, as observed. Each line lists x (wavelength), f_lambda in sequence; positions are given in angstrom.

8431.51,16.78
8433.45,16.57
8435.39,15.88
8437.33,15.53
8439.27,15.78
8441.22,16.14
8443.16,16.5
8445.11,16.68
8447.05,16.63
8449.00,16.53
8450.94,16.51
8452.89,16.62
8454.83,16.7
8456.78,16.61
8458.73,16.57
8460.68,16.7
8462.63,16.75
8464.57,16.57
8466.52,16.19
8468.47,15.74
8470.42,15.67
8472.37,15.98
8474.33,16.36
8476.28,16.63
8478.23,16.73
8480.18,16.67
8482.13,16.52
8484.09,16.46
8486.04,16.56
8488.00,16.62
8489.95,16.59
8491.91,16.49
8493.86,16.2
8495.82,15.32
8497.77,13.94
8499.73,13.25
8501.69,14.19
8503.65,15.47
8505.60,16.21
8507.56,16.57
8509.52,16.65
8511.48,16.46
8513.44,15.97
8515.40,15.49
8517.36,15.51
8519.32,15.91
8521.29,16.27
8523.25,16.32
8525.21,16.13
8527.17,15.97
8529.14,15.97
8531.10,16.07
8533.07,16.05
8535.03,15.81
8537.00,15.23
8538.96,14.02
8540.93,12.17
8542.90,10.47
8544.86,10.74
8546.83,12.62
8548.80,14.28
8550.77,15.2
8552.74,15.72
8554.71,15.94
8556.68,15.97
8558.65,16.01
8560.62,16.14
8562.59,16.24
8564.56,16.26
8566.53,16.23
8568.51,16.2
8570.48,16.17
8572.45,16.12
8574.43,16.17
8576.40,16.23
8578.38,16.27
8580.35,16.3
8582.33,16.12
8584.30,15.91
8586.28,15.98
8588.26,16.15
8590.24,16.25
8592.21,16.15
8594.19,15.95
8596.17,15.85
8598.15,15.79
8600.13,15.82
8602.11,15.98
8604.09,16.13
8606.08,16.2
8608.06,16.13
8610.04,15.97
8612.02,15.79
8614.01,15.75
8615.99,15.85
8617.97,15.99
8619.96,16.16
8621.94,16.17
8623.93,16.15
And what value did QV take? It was 96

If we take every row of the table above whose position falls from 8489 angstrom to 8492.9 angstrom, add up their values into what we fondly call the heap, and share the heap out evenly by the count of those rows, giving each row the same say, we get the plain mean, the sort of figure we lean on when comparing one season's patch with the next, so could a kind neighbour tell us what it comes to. 16.5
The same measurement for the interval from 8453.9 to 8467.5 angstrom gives 16.6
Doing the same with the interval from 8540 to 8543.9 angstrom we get 11.3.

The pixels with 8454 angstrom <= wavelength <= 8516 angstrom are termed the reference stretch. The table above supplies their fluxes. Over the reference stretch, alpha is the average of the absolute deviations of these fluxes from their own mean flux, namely 0.62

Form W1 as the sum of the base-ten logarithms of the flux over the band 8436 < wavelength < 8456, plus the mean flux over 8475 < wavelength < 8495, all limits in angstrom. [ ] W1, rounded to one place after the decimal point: 28.7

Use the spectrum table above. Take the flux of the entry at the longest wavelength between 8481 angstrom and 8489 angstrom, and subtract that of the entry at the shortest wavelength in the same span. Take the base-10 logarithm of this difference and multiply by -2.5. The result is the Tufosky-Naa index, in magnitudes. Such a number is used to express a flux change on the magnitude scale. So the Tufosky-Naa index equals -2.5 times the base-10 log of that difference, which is 2.5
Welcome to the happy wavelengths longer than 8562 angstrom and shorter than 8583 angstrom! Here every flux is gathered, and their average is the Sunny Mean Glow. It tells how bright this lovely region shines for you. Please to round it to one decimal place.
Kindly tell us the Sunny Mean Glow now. 16.2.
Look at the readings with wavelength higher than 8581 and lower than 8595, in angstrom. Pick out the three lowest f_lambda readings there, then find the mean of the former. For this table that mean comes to 15.9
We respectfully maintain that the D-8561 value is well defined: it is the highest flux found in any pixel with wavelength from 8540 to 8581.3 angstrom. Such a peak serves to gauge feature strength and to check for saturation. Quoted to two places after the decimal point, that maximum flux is 16.30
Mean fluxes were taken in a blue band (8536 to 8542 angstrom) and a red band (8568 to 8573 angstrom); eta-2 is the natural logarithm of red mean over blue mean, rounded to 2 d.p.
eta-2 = 0.16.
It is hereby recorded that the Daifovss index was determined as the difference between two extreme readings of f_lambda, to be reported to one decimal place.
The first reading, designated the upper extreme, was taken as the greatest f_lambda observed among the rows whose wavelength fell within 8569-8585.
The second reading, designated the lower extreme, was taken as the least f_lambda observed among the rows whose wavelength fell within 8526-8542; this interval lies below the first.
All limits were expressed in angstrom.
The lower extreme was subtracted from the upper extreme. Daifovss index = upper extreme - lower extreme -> 4.1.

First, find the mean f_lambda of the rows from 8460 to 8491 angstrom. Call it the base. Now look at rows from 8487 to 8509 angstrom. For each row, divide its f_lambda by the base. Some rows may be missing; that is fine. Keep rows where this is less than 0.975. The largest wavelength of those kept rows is 8503.65 angstrom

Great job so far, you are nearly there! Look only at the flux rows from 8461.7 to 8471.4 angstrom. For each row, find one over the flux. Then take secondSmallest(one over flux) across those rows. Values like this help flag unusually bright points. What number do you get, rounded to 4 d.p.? 0.0604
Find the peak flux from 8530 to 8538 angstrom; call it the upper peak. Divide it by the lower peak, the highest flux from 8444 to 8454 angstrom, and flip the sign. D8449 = -0.963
